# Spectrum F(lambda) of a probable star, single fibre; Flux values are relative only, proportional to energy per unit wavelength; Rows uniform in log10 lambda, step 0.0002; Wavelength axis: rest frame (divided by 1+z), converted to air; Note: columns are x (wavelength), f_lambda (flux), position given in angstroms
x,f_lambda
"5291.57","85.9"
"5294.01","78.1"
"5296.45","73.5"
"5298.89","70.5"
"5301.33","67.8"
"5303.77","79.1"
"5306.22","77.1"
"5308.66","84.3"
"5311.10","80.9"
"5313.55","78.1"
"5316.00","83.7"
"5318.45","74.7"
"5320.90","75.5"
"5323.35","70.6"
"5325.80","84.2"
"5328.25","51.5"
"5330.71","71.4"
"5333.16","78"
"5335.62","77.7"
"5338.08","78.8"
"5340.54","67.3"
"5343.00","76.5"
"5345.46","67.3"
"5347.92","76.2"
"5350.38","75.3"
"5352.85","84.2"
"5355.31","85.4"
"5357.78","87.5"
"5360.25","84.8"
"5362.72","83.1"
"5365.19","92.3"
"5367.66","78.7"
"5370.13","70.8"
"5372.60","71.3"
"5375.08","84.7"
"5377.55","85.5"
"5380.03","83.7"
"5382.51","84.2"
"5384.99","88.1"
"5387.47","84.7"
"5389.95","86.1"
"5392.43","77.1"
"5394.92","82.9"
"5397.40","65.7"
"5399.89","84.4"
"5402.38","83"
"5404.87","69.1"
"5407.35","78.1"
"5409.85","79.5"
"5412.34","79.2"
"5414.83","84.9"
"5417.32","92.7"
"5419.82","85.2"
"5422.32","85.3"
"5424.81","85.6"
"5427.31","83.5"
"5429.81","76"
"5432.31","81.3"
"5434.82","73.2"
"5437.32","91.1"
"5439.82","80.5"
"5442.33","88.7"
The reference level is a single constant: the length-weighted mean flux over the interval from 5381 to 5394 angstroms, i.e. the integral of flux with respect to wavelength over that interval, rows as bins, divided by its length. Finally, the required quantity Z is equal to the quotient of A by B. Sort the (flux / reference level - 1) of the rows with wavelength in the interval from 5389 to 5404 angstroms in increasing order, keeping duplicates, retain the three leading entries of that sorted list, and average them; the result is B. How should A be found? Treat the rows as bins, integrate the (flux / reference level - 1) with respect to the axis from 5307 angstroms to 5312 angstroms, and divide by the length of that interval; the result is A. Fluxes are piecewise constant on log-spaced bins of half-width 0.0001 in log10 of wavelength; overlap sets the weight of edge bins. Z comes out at 0.20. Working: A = -0.021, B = -0.10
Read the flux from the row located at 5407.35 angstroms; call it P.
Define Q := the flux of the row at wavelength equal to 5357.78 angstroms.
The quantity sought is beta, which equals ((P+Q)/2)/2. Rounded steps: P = 78.1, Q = 87.5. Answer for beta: 41.4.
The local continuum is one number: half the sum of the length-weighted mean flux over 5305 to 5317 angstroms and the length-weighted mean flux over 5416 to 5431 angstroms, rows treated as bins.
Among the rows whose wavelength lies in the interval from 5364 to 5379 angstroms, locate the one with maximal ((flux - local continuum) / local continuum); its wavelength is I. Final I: 5365.19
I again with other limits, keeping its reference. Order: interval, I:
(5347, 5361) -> 5357.78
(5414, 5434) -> 5417.32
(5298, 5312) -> 5308.66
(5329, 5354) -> 5352.85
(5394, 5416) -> 5414.83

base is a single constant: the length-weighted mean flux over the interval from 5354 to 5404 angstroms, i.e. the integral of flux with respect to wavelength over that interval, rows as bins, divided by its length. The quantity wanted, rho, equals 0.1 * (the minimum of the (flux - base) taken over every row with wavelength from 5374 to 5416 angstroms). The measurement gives -1.6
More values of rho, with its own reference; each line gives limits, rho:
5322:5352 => -3.1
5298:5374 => -3.1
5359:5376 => -1.1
